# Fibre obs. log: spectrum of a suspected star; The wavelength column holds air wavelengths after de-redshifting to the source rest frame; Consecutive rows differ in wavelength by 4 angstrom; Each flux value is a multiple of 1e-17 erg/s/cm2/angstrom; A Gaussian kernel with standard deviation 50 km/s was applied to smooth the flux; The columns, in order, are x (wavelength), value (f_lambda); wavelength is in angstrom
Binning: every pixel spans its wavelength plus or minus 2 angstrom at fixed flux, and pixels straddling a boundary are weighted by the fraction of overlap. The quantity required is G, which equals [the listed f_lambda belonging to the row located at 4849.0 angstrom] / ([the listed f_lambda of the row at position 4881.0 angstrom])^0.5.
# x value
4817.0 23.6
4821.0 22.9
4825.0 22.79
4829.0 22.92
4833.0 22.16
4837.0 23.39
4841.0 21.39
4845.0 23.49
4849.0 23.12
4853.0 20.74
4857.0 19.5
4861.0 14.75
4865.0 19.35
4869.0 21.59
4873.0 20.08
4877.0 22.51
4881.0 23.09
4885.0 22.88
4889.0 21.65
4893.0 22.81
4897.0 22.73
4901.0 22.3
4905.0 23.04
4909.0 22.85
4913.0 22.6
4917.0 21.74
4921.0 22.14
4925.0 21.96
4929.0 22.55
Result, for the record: 4.81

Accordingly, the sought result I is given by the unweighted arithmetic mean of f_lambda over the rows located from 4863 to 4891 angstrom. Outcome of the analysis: 21.6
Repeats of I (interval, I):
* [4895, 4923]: 22.5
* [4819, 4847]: 22.7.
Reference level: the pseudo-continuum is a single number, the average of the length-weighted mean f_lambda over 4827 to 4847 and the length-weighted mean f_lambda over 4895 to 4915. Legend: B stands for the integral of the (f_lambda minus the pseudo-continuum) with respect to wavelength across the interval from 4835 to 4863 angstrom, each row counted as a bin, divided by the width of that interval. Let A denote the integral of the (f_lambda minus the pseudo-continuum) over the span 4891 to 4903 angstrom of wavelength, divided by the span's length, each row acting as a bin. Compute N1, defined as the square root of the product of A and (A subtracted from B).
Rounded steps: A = -0.07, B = -1.8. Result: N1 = 0.35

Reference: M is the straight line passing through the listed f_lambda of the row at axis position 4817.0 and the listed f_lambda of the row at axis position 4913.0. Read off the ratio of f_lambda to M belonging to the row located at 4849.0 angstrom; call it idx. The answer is 0.99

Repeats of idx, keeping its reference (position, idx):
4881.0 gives 1.01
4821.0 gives 0.97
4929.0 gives 1.01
